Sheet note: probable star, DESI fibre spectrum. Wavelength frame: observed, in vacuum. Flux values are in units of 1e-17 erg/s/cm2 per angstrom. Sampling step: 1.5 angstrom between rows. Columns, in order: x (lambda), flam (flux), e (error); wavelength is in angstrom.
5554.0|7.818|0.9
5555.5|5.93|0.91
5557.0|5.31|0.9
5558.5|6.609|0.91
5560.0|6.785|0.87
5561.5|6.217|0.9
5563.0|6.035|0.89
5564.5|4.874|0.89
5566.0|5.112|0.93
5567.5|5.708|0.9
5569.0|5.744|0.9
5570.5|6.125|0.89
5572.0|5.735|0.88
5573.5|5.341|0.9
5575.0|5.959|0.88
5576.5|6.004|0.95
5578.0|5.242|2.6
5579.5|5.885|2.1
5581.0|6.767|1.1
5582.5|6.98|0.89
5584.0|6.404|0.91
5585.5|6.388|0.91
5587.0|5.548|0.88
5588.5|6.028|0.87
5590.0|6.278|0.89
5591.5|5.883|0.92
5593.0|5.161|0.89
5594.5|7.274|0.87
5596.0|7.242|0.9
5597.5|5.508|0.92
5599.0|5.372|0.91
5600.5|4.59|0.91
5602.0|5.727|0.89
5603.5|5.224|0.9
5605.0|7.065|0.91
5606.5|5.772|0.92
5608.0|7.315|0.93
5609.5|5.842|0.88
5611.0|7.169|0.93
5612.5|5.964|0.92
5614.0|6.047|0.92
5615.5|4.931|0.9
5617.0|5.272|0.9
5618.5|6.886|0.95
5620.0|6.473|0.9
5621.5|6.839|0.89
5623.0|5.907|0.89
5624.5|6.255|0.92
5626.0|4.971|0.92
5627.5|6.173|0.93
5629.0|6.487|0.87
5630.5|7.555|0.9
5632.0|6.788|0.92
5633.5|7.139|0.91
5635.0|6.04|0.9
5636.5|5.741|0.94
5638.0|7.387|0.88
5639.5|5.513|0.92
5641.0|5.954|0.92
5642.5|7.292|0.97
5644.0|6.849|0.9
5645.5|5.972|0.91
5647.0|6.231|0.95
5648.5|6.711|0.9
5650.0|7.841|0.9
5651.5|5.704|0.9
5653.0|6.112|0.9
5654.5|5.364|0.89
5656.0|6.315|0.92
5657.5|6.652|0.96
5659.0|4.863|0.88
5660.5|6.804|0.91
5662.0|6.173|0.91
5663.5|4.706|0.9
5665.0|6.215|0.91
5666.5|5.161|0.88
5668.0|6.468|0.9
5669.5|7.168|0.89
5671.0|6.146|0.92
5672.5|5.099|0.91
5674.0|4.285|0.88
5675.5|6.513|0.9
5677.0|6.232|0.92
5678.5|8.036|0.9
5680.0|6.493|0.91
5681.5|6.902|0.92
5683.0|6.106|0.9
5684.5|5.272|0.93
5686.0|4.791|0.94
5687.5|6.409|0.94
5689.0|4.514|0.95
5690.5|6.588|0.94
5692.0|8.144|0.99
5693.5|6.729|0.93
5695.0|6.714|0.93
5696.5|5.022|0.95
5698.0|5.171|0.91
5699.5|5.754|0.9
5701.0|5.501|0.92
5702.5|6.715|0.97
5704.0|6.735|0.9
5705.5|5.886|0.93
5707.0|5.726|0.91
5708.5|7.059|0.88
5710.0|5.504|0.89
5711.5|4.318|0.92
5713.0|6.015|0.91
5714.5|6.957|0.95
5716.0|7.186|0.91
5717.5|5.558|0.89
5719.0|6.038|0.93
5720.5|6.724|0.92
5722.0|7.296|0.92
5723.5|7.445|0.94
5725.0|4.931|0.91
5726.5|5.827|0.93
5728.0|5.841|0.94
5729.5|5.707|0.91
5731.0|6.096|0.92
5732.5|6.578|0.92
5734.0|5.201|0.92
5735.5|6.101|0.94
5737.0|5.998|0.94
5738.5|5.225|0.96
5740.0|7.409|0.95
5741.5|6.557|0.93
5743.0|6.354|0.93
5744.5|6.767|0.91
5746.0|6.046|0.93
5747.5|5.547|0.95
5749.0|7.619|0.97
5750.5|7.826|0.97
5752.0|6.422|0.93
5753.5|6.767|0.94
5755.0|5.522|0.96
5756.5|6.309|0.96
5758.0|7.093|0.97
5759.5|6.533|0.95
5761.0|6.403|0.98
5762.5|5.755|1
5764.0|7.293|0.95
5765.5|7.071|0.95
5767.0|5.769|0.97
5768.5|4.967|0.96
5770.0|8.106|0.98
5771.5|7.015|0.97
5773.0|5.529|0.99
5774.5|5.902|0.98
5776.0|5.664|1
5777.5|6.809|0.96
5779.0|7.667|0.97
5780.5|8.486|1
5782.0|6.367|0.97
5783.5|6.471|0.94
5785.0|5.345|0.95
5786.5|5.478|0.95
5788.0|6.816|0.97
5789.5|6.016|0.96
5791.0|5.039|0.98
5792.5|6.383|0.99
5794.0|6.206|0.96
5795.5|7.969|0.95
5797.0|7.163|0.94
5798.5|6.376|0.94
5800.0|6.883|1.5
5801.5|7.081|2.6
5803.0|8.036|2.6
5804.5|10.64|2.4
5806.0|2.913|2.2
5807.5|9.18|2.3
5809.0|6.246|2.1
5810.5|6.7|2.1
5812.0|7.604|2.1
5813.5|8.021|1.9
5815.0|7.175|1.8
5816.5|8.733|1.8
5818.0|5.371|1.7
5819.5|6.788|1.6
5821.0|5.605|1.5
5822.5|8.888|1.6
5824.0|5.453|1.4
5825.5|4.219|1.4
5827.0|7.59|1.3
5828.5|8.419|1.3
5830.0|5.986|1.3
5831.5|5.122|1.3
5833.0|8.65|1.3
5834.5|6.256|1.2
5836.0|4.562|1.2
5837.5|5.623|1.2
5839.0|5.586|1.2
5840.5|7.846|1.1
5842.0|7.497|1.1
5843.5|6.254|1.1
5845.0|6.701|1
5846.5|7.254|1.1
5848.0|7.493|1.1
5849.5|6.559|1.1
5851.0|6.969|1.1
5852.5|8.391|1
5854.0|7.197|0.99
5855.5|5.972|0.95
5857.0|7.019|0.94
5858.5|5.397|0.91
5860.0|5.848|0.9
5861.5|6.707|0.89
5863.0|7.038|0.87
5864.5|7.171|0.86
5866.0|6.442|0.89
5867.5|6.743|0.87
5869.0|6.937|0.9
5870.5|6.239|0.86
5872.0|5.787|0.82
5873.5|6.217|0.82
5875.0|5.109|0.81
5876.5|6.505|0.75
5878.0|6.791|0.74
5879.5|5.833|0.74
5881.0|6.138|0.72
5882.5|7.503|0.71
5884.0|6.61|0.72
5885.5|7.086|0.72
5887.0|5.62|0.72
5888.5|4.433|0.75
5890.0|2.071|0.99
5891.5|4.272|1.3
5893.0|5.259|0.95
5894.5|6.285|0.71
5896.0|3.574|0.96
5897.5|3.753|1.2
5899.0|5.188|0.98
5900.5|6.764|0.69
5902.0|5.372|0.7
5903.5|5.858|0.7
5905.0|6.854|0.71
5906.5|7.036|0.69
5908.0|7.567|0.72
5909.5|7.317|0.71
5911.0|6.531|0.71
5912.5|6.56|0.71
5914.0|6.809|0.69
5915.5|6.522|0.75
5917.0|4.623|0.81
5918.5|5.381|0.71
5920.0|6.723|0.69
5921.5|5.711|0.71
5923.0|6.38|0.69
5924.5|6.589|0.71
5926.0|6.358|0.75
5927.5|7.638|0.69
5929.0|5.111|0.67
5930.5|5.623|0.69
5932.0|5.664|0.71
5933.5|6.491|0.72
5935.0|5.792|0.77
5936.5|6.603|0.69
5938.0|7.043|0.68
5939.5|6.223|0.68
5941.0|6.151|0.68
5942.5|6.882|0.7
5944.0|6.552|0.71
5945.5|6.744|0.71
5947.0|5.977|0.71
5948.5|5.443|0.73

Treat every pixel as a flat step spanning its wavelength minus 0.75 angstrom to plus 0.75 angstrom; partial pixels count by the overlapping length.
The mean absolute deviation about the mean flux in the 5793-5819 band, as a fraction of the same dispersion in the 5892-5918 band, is 1.2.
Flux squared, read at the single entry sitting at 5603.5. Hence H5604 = 27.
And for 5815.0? 51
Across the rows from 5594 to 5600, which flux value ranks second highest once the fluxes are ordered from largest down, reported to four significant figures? 7.242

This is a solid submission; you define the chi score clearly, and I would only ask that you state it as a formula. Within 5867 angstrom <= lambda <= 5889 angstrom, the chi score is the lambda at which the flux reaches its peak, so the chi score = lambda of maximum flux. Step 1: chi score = 5882.5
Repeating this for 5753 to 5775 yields 5770.0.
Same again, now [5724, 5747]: 5740.0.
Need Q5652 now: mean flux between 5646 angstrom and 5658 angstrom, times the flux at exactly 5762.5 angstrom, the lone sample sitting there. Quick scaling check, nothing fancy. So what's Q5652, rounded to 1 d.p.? 36.6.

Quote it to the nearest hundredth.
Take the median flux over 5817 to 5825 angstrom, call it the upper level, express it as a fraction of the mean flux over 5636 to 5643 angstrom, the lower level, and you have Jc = 0.88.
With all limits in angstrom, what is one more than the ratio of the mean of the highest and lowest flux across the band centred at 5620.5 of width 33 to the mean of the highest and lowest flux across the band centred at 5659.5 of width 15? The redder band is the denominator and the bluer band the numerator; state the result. 2.08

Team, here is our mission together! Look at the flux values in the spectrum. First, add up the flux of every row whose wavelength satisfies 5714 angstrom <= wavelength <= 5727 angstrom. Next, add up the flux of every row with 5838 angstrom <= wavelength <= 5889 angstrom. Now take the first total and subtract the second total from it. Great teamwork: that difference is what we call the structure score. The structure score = -165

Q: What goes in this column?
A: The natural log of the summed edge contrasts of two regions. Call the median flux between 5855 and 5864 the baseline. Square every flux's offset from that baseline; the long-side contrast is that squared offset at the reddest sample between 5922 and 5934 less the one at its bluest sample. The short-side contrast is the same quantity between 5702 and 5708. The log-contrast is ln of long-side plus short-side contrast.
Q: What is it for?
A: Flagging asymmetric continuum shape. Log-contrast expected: -1.4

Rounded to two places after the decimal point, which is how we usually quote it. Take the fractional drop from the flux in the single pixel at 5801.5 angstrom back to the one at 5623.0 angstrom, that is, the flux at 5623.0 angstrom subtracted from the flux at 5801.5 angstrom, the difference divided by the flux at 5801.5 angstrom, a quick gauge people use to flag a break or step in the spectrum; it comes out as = 0.17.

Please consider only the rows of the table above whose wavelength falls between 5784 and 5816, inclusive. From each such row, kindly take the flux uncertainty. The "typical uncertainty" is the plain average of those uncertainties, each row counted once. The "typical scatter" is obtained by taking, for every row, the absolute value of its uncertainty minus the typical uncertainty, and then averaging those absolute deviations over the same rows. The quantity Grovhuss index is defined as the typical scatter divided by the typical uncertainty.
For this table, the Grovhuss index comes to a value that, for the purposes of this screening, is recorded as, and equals 0.38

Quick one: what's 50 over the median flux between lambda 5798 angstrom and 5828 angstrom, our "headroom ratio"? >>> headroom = 7.2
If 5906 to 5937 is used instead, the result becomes 7.7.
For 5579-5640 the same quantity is 8.3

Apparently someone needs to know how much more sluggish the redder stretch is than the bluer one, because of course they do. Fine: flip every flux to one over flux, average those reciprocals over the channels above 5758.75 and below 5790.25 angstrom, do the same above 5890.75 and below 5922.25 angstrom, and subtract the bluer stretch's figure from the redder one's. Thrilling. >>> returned 0.019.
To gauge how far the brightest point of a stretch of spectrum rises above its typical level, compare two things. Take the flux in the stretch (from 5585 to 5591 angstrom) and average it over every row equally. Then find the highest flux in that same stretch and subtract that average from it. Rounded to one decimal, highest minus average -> 0.3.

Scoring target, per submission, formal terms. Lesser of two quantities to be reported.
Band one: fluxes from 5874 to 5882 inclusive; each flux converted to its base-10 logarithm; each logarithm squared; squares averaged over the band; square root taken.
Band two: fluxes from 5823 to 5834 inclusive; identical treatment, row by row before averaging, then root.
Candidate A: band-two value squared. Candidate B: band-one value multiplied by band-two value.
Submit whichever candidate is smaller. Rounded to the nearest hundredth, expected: 0.63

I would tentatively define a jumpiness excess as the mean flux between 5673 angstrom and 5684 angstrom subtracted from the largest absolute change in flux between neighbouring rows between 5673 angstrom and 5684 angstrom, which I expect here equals -4.1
